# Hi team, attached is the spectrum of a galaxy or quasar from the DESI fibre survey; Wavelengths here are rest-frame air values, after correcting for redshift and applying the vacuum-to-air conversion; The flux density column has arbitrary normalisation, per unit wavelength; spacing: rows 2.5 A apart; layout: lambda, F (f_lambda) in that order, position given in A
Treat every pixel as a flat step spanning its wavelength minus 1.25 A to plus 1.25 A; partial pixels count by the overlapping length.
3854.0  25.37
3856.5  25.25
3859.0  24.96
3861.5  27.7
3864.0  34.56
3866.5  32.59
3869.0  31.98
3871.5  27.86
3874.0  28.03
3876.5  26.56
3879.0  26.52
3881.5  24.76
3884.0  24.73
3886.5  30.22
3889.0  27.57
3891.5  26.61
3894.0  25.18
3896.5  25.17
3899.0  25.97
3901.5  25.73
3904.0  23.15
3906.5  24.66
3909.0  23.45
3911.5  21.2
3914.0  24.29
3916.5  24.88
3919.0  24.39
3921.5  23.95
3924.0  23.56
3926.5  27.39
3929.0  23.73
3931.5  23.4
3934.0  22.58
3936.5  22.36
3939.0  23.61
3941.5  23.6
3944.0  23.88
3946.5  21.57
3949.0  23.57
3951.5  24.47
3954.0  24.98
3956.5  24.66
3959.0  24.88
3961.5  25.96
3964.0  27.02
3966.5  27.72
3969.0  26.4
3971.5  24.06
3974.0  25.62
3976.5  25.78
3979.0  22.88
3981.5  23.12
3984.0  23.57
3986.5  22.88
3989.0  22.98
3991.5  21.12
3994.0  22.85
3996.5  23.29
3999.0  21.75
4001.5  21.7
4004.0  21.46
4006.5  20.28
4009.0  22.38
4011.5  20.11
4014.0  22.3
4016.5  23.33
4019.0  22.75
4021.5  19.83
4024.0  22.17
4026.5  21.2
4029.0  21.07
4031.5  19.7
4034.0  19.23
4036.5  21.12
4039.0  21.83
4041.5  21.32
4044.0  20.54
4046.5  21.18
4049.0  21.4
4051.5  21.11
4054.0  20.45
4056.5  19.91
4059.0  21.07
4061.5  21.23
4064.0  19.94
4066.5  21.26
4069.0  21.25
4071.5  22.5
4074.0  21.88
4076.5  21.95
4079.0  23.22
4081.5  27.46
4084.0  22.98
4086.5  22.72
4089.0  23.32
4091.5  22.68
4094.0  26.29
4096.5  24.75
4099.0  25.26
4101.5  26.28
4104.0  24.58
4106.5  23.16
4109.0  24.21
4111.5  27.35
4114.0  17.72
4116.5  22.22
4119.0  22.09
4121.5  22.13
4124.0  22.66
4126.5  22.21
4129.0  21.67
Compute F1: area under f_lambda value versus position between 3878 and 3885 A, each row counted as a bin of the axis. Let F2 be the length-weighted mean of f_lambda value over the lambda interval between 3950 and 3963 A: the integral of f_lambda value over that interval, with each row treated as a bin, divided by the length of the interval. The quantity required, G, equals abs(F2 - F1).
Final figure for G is 152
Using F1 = 177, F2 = 25.0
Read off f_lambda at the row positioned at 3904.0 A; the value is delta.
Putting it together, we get 23.15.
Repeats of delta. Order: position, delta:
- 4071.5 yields 22.5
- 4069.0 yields 21.25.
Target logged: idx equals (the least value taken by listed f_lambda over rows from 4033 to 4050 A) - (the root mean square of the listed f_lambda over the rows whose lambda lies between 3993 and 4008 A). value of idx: -3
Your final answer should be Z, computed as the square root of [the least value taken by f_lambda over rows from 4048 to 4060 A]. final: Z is 4.5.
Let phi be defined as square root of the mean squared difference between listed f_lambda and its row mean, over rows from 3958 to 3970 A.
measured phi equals 0.96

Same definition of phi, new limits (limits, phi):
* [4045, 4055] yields 0.35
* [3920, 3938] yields 1.54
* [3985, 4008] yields 0.96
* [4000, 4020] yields 1.07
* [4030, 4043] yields 1.00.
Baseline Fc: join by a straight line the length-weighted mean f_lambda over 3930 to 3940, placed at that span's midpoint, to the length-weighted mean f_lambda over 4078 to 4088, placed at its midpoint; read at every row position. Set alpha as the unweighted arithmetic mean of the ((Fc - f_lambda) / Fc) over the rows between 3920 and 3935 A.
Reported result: -0.05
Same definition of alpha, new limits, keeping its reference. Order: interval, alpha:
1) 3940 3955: -0.03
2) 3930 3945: -0.01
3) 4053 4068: 0.14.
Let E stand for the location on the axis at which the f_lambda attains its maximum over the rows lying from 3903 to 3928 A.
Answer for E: 3926.5 A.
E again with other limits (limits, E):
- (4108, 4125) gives 4111.5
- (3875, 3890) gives 3886.5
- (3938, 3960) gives 3954.0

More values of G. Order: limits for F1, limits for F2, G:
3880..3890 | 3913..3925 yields 244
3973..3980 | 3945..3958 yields 150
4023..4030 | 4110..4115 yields 127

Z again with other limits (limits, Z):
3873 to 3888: 5.0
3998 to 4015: 4.5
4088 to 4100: 4.8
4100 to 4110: 4.8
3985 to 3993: 4.6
